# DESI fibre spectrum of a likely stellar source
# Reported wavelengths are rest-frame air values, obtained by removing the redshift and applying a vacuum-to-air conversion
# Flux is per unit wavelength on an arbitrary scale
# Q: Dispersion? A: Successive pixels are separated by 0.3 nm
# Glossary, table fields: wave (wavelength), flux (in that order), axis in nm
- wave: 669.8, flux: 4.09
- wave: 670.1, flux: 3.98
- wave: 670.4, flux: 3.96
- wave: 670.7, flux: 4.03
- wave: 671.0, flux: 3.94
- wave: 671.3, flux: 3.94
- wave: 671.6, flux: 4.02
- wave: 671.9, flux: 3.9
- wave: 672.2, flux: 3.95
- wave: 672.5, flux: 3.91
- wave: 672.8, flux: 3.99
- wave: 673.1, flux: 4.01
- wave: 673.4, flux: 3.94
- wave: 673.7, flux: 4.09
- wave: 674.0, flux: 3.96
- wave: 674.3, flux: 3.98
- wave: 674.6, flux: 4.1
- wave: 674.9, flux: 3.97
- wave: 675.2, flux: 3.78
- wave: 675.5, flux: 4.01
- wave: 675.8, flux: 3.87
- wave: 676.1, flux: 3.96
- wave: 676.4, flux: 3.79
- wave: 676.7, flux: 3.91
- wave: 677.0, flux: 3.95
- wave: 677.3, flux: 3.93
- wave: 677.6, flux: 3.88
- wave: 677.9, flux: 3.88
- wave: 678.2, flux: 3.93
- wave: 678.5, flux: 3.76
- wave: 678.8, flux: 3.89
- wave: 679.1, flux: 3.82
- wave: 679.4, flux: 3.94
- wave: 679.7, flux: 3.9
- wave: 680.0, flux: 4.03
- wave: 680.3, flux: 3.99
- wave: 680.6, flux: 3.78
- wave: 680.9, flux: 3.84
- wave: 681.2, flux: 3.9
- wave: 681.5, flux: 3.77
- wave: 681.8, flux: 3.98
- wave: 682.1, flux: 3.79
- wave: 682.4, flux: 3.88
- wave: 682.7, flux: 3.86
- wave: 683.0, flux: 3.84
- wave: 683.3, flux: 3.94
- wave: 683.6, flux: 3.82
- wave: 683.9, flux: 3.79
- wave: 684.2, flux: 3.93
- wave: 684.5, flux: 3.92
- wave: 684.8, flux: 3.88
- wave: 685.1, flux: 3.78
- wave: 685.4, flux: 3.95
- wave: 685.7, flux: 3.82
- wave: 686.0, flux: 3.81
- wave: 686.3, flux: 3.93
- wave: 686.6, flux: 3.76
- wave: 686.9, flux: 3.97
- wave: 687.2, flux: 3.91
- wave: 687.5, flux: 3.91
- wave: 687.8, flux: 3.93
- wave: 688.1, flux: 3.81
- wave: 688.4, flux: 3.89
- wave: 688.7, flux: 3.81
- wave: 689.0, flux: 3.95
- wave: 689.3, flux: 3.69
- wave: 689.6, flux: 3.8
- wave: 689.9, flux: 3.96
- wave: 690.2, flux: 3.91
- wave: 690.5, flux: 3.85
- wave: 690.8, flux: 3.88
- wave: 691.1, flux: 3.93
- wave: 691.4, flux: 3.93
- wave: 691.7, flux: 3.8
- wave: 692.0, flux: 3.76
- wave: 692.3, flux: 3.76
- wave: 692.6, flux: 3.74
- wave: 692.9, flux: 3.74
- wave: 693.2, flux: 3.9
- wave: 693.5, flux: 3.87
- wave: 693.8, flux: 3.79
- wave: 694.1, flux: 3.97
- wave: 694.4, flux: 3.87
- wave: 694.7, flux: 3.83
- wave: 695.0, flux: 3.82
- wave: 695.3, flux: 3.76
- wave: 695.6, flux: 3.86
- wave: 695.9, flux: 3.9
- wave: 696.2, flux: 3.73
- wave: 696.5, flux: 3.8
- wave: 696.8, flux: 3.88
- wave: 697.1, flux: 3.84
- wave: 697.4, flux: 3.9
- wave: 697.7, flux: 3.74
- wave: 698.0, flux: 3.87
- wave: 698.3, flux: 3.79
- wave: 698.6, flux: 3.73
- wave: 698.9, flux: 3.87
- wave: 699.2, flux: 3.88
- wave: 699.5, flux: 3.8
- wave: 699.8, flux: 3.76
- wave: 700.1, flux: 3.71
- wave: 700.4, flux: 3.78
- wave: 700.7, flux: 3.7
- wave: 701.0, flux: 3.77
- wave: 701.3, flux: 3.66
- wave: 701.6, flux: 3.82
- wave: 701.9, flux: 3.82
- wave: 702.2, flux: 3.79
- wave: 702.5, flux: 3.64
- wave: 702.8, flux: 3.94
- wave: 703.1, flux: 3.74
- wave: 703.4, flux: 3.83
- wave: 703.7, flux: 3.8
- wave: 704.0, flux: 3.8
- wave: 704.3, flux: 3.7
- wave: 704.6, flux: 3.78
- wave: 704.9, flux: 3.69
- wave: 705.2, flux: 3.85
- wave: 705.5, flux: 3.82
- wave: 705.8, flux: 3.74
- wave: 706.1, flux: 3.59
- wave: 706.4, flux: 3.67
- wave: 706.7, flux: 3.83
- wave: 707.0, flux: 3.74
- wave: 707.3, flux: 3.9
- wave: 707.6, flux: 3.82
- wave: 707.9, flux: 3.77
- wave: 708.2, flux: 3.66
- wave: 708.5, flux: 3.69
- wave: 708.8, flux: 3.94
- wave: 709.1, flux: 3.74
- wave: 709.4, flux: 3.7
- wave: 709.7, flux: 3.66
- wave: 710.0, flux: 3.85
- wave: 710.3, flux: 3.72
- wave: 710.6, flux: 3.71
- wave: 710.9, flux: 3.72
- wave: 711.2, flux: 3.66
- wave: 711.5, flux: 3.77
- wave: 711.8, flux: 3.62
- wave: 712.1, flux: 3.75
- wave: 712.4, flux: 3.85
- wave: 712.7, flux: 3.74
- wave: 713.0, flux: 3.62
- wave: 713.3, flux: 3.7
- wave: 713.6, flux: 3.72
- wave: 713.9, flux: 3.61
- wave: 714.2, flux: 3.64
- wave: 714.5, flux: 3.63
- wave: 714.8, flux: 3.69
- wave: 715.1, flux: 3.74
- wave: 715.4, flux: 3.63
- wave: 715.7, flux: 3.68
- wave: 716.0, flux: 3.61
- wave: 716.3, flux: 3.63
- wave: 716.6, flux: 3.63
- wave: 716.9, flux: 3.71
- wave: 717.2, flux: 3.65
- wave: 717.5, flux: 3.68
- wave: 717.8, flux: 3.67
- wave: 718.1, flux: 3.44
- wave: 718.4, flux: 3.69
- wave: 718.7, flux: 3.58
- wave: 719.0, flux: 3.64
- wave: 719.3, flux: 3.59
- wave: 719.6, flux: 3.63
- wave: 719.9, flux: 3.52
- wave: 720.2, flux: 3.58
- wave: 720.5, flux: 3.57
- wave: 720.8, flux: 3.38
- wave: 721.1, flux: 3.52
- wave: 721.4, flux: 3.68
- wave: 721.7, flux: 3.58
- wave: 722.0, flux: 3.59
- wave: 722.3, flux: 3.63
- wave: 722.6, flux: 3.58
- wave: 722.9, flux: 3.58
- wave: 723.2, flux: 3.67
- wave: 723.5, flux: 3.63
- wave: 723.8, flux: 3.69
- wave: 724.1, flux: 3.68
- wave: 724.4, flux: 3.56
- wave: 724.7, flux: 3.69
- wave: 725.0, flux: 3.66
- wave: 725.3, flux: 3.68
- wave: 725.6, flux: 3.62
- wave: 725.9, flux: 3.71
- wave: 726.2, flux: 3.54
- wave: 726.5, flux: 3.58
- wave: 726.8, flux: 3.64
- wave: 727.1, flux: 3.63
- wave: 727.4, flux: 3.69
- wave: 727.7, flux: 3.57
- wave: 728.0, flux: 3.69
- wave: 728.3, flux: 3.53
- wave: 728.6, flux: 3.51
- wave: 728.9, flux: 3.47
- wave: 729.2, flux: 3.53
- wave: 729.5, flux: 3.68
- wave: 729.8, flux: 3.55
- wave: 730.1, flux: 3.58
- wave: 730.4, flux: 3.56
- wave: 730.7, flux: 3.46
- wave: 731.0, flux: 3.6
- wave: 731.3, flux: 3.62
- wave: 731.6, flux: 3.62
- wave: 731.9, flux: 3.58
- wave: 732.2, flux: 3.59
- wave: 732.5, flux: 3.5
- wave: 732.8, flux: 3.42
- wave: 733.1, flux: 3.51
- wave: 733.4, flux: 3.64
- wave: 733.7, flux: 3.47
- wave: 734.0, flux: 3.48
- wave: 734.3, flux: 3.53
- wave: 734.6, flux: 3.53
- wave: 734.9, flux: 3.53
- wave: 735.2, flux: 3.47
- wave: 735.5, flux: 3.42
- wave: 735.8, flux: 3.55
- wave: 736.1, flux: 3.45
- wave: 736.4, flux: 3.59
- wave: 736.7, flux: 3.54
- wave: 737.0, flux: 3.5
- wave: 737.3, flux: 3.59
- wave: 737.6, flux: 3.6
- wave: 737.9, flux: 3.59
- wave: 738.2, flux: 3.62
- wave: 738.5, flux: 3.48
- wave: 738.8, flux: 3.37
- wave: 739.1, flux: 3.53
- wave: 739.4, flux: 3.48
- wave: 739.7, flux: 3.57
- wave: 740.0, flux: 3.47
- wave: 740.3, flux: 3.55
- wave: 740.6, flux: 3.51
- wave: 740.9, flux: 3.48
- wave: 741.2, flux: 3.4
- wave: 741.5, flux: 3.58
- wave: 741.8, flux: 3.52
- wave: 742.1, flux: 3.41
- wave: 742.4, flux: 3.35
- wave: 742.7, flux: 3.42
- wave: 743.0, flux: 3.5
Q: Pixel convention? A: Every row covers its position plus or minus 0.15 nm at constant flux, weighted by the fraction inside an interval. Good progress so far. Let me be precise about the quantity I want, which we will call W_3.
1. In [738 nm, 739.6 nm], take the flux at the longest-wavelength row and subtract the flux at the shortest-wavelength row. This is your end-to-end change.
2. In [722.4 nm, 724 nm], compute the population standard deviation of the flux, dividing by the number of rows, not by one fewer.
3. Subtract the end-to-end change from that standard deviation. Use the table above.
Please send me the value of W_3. 0.185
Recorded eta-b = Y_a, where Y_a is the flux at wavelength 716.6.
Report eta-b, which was 3.63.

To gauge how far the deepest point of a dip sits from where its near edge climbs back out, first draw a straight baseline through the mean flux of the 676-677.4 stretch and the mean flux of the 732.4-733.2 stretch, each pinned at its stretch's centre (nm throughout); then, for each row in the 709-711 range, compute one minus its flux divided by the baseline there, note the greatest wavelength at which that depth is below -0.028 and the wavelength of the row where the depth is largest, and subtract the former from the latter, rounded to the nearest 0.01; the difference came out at -0.30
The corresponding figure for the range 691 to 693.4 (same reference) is -0.60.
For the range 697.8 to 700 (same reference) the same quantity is -0.60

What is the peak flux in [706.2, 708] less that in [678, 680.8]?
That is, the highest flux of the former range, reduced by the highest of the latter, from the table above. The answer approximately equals -0.13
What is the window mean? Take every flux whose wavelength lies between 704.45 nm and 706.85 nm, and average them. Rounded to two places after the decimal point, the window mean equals 3.75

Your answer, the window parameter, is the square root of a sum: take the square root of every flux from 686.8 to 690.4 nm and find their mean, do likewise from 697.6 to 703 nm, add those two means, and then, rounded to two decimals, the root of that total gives 1.98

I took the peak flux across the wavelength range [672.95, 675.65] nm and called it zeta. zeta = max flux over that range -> 4.1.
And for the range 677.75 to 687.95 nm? 4.03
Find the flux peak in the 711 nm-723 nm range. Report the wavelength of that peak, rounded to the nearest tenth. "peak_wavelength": 712.4 nm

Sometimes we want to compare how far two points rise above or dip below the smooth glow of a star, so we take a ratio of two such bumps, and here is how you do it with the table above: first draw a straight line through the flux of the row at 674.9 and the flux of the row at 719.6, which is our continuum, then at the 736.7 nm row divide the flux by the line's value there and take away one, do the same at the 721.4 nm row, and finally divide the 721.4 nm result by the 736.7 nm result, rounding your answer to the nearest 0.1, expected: 1.5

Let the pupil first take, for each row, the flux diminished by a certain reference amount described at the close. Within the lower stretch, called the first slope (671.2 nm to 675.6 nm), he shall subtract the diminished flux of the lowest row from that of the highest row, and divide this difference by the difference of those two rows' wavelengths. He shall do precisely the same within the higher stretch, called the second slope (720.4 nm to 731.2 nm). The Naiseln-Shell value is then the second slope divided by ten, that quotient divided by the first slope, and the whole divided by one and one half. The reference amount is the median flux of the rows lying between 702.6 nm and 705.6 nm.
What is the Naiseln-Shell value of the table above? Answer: 0.011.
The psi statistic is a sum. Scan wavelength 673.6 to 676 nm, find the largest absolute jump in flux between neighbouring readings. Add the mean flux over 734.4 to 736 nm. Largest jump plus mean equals 3.73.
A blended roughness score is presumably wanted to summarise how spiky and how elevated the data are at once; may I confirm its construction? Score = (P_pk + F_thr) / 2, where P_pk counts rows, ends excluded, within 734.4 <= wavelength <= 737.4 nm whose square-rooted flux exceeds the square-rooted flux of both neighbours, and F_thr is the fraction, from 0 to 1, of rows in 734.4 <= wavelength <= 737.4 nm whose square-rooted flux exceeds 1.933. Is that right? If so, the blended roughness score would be 1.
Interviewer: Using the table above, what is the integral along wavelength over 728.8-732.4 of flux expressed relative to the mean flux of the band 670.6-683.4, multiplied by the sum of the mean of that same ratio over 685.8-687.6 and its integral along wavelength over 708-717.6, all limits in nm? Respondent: 33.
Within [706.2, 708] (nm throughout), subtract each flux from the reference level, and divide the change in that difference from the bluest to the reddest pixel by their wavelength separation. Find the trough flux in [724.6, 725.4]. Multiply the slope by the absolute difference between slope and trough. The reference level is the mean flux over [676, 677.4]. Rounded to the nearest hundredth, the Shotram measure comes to -0.25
